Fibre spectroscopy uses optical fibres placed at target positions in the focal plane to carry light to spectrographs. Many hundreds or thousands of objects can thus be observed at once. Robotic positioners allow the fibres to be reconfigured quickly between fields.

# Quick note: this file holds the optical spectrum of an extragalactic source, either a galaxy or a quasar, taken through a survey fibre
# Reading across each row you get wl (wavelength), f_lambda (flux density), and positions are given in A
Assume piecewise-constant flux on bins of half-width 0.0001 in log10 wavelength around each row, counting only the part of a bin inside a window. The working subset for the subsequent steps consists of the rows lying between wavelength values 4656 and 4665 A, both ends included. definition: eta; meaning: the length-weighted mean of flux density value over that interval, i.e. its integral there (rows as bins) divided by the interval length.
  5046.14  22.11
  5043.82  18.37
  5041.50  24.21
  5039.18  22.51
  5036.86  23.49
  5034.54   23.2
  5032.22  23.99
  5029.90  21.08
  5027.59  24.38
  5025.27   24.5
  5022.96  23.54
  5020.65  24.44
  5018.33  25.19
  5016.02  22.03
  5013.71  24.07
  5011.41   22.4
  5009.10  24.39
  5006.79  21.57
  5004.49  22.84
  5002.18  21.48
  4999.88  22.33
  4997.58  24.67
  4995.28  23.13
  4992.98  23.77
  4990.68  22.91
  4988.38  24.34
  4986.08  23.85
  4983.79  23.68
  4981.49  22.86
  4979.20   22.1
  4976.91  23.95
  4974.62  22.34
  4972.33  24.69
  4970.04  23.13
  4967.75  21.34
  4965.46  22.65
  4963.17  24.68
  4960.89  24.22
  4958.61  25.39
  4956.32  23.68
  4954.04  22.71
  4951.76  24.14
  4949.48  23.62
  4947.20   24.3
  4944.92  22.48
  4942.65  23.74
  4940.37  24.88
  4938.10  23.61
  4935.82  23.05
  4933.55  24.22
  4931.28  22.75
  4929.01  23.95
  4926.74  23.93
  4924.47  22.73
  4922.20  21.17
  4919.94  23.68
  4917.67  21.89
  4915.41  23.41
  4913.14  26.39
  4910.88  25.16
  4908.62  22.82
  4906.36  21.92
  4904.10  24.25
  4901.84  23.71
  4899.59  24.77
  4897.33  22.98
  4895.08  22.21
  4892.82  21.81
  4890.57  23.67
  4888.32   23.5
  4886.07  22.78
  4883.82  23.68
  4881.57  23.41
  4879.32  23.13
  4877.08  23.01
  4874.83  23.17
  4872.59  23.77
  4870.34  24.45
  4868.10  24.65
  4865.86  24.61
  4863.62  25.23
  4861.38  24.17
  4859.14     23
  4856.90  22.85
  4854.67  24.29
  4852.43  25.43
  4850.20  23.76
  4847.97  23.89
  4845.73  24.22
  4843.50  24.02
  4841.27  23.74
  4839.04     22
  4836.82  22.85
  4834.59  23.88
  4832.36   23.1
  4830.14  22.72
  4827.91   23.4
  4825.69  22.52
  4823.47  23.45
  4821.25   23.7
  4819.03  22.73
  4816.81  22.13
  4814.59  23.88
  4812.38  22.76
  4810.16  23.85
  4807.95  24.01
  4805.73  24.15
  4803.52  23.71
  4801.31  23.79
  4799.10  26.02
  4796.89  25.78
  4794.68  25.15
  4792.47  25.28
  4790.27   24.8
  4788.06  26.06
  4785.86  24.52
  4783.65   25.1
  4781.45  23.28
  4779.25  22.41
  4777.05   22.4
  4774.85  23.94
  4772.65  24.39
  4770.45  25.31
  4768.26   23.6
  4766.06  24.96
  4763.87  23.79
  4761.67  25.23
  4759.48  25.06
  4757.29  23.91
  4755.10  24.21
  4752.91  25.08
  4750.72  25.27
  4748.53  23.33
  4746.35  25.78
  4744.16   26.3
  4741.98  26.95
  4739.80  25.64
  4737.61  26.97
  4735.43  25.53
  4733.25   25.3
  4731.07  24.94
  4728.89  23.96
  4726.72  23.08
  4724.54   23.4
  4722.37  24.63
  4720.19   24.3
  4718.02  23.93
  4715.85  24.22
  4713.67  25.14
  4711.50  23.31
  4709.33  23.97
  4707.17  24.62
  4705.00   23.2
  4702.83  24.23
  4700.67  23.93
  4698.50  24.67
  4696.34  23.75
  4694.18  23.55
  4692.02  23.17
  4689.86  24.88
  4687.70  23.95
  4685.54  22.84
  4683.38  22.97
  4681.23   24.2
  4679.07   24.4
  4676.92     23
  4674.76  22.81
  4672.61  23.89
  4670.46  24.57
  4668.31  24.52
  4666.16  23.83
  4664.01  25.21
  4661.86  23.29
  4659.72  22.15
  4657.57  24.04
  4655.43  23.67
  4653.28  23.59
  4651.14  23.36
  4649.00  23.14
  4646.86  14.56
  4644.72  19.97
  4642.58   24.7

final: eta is 23.7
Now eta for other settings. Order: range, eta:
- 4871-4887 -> 23.3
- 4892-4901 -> 23.0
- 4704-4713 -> 23.9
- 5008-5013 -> 23.5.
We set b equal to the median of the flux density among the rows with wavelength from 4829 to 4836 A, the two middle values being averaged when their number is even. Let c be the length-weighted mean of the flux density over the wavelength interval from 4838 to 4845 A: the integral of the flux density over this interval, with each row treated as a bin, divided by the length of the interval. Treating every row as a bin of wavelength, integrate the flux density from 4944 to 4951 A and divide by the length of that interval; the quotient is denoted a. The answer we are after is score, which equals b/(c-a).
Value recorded -114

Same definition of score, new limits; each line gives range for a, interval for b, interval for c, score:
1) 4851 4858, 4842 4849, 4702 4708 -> -102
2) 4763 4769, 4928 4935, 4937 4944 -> -227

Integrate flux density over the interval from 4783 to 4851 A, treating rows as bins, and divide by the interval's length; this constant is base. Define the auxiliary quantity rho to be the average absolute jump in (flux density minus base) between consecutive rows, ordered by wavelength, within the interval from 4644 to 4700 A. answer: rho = 1.3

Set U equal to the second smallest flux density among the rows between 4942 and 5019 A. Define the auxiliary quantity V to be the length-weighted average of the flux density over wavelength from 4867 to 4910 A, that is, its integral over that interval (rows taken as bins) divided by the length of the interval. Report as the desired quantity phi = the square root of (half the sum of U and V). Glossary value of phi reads 4.74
